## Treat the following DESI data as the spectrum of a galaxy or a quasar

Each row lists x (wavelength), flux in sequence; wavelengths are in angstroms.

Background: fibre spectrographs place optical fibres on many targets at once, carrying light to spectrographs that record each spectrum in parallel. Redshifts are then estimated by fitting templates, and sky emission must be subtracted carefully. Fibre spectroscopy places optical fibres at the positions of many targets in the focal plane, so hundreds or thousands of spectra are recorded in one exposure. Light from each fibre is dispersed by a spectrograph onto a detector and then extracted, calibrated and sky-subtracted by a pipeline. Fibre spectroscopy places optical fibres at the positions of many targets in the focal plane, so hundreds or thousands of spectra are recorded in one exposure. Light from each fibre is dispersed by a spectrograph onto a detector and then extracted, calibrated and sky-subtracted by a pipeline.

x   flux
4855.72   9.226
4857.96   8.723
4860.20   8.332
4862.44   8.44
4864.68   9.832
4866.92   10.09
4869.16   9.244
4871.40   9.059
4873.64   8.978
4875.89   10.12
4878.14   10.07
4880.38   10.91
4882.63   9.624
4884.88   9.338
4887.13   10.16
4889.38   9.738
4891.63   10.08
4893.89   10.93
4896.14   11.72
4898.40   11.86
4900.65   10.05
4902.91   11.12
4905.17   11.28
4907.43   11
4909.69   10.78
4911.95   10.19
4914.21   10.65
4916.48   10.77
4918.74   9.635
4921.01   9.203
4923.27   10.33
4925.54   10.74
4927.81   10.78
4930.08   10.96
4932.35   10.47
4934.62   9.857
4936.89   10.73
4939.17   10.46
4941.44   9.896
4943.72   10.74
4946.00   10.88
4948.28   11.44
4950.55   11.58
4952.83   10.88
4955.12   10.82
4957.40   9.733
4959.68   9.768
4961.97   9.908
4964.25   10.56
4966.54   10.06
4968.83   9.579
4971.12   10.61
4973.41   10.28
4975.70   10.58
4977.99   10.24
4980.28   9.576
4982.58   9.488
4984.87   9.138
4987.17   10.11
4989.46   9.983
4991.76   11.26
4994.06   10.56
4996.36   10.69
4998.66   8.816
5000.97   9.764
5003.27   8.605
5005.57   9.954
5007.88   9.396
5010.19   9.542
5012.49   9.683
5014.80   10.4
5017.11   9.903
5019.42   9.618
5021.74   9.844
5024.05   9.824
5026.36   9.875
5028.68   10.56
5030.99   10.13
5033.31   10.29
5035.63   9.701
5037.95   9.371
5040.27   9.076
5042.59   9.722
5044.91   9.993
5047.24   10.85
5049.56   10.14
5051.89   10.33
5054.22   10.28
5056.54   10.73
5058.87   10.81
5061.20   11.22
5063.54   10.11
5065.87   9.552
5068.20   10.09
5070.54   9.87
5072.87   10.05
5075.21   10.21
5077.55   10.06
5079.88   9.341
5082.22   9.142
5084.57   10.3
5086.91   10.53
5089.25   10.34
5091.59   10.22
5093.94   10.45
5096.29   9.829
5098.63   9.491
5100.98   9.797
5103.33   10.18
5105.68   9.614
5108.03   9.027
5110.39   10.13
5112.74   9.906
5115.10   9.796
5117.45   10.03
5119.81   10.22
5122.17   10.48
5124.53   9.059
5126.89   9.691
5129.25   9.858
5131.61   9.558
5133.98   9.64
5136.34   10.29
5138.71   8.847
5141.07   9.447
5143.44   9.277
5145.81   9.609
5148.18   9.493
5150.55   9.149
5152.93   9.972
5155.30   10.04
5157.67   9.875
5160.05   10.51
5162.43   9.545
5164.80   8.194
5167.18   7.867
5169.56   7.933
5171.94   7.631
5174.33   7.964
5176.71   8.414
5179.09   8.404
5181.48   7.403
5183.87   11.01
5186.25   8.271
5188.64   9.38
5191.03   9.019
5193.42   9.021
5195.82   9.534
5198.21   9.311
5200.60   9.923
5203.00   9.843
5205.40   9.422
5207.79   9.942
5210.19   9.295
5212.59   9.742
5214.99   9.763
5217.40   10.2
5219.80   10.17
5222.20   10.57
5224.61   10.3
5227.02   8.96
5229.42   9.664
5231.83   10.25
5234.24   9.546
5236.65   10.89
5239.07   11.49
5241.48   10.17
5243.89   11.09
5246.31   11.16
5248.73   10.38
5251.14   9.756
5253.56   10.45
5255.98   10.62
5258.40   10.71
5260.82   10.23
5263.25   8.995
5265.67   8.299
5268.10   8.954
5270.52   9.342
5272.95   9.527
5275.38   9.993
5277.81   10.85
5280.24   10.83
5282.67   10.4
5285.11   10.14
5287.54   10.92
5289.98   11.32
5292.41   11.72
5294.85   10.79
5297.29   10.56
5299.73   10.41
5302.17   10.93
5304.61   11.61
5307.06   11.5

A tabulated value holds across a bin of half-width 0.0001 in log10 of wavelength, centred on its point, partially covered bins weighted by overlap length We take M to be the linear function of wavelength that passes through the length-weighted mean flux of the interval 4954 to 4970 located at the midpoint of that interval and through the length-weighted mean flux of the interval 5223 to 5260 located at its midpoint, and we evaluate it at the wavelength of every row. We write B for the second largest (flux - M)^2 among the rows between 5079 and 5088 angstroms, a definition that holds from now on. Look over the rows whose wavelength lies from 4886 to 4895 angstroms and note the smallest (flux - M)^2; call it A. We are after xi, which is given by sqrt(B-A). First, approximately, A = 0.009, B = 0.7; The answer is 0.84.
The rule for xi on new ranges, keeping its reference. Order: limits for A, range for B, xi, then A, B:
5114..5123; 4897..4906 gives 1.28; 0.000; 1.6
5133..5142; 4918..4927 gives 0.72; 0.002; 0.5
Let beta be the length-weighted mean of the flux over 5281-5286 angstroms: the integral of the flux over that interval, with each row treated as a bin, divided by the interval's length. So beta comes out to 10.3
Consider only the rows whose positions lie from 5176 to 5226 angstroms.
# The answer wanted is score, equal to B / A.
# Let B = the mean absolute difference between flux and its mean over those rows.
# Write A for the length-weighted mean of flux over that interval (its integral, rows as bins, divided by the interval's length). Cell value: 0.068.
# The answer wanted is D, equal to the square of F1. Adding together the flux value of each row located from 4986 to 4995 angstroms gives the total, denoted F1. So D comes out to 1757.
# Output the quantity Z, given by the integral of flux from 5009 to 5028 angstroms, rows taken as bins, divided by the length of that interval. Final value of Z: 9.9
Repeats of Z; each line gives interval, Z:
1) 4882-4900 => 10.4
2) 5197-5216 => 9.7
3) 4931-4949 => 10.5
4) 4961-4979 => 10.2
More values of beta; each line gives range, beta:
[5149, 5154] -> 9.5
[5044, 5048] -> 10.4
